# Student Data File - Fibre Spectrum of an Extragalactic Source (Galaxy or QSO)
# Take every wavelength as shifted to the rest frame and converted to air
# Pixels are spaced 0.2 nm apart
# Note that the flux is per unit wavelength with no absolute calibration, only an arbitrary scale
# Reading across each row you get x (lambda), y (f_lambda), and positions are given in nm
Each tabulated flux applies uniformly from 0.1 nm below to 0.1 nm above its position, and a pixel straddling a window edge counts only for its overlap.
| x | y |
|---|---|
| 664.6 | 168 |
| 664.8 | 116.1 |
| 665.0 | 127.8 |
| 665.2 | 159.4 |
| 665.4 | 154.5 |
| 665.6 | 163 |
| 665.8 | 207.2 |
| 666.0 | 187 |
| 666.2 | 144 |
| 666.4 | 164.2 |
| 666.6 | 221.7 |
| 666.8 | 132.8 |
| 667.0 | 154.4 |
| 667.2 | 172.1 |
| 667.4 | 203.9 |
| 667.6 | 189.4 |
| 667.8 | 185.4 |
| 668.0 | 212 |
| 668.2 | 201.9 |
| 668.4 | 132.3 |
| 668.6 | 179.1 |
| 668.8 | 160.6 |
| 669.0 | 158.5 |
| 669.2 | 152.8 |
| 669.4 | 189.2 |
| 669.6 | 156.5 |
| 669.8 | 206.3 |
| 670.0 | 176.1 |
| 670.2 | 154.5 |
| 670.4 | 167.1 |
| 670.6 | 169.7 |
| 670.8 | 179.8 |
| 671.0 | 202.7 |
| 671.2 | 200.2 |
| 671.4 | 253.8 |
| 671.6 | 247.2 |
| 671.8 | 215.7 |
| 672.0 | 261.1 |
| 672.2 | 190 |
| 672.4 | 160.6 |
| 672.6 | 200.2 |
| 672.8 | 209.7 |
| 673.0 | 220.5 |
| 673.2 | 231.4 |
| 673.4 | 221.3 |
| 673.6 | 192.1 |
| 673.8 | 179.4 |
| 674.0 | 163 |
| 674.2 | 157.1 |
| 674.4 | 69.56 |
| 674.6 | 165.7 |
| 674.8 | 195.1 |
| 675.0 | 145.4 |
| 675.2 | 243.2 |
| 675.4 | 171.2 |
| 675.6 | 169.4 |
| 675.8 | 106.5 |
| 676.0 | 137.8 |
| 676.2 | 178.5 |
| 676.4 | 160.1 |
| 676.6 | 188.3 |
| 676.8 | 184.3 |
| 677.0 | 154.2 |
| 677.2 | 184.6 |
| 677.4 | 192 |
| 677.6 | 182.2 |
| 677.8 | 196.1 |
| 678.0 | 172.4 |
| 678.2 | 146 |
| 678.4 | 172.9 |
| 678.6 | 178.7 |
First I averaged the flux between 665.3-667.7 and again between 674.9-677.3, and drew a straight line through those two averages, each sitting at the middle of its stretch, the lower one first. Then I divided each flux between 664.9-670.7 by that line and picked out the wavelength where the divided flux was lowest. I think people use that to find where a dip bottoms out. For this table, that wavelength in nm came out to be 665.0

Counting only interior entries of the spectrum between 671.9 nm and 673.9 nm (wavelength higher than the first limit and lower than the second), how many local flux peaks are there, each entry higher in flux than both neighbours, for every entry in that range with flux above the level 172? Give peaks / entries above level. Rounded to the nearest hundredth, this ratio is 0.11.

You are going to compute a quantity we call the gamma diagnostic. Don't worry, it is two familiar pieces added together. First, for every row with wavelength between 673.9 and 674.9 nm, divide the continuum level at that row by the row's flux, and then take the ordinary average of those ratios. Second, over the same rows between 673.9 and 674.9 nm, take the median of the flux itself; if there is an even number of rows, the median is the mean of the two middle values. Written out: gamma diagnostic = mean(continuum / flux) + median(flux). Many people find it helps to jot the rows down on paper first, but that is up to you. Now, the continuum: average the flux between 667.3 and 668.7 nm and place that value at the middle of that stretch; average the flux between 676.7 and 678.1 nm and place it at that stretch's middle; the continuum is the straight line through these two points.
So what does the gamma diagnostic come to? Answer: 164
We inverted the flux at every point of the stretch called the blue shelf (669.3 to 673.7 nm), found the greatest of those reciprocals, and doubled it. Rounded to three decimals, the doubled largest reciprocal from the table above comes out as 0.013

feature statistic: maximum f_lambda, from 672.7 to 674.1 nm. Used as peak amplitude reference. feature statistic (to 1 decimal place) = 231.4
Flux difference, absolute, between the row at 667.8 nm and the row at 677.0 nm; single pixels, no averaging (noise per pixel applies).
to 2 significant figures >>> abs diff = 31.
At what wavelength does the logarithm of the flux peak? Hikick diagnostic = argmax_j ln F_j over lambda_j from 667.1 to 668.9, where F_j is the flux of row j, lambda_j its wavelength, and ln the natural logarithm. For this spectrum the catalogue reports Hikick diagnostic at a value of 668.0 nm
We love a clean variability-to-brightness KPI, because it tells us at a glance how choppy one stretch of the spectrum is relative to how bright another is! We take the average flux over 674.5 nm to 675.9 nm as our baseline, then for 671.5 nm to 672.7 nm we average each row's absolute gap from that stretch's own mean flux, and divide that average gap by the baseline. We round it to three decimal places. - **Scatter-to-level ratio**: 0.169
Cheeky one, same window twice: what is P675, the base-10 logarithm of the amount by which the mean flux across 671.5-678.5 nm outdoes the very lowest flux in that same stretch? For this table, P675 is 2.05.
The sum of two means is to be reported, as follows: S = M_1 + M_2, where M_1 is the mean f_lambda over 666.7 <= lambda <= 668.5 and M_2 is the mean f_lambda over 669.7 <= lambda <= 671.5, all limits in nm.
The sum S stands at 366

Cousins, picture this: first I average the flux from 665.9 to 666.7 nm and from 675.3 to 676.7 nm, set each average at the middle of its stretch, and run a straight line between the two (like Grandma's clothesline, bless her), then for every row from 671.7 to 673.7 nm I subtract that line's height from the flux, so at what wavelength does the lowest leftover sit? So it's 672.4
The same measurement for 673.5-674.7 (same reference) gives 674.4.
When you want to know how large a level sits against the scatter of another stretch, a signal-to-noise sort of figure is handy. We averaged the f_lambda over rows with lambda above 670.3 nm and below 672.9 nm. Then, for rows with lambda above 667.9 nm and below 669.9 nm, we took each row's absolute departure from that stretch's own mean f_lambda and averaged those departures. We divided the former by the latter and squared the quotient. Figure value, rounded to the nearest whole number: 81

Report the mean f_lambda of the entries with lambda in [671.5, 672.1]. 241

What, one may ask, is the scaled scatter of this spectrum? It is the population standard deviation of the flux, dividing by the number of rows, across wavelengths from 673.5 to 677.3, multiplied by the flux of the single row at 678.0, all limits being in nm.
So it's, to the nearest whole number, 6045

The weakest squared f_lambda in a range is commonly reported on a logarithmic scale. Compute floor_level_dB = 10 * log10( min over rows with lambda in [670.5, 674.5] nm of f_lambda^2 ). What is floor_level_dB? 36.8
